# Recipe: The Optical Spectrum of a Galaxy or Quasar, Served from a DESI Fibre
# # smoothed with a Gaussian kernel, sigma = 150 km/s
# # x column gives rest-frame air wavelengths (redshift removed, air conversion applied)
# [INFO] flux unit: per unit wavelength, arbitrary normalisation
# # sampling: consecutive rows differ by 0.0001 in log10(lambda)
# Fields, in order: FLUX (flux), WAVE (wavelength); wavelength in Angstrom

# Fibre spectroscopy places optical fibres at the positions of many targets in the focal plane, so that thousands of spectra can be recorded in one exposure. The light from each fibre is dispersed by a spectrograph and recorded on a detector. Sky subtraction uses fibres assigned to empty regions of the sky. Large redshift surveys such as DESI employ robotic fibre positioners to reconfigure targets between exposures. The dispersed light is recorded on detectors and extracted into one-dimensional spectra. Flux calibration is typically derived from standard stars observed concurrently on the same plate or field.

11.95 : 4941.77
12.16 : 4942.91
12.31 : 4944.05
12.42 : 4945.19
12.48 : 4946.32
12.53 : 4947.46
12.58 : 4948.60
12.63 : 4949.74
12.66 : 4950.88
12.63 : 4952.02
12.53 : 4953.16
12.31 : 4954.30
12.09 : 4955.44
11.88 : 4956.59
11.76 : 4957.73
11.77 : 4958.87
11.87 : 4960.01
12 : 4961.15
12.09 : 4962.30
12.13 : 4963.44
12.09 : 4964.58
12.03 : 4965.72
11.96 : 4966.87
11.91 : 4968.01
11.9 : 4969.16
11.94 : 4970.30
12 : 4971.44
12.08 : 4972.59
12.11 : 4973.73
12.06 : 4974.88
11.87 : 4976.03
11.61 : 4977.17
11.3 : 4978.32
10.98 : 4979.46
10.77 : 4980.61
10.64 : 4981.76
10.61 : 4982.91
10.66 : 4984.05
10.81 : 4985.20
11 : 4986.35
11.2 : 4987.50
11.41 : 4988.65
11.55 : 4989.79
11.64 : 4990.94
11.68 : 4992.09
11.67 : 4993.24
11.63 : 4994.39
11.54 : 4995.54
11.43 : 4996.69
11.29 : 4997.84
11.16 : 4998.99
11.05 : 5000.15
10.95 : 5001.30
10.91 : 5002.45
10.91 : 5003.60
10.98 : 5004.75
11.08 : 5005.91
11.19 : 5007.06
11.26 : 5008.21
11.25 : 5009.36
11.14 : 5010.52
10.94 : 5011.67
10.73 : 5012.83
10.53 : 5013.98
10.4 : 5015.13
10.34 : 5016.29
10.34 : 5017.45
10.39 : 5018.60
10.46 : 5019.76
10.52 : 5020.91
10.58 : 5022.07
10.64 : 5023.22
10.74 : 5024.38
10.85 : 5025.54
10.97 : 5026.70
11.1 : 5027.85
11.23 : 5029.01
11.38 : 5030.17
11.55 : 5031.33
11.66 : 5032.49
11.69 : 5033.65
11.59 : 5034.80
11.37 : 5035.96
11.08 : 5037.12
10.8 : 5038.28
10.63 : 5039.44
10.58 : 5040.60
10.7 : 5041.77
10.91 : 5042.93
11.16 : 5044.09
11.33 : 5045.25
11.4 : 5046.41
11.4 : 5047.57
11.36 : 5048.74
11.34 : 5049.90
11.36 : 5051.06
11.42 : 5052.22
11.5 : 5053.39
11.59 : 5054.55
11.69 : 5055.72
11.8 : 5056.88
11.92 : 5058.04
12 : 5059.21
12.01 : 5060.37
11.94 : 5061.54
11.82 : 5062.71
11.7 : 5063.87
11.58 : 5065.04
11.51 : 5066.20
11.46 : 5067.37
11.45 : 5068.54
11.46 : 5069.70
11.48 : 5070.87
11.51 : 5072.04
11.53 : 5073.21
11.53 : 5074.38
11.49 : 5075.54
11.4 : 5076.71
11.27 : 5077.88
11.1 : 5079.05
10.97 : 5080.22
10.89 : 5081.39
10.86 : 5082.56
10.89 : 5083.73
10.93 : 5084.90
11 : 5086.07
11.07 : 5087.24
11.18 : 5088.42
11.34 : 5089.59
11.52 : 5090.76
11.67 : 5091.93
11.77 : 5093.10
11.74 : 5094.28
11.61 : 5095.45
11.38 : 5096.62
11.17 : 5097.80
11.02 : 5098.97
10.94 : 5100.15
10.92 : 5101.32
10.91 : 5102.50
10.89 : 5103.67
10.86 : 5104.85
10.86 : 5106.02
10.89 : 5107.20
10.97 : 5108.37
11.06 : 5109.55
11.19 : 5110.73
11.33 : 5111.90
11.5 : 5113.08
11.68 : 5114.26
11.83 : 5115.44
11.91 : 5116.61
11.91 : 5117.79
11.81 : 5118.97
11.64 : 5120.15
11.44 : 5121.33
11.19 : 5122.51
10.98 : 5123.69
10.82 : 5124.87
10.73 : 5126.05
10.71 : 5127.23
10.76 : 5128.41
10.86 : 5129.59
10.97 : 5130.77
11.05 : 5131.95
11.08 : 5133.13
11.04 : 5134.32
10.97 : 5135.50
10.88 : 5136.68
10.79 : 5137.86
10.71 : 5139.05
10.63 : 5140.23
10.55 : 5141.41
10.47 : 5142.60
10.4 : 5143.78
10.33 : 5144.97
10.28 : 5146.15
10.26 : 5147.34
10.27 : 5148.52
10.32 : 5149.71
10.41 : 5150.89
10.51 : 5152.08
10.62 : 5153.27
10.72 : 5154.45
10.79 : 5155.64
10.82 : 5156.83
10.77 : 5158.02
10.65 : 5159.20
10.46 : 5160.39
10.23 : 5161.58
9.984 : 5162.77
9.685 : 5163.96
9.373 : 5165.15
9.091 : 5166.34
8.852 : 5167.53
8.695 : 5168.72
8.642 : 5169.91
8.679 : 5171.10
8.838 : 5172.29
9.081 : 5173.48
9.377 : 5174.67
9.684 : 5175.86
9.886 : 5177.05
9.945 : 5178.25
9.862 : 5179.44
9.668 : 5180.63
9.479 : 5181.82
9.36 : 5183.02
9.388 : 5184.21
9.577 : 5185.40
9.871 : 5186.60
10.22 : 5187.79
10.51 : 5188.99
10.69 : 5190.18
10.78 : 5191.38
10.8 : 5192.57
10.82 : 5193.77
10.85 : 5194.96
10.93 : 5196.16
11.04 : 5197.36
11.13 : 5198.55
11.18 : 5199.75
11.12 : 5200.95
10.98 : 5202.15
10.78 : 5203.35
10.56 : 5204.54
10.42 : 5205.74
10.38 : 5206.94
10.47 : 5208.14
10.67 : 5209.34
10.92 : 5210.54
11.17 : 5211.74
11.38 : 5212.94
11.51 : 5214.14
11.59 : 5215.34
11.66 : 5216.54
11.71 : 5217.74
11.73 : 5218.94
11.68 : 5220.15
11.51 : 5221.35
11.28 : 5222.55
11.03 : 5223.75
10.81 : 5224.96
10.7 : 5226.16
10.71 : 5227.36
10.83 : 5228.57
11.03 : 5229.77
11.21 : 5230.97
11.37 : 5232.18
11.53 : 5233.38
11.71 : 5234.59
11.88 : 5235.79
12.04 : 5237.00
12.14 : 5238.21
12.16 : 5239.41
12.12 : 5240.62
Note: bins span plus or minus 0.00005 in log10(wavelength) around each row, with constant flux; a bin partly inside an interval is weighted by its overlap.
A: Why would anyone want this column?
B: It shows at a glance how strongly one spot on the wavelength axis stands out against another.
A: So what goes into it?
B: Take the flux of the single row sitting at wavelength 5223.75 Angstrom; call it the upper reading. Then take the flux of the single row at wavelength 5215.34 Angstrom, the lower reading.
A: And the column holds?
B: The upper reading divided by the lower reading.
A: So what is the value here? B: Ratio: 0.95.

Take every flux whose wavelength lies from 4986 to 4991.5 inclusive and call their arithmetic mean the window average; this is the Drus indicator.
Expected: 11.4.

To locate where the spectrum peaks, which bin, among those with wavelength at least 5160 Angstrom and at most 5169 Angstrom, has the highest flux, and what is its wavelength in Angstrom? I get 5160.39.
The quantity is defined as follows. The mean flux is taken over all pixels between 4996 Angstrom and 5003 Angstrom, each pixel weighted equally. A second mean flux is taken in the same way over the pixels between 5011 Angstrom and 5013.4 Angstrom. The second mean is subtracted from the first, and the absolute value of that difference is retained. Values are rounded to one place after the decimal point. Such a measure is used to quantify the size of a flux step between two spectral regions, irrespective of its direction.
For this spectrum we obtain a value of 0.3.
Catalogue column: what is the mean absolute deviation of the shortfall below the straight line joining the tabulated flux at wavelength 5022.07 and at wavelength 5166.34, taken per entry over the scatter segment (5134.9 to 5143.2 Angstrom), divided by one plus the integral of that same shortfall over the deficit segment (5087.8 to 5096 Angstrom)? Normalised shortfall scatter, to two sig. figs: -0.0094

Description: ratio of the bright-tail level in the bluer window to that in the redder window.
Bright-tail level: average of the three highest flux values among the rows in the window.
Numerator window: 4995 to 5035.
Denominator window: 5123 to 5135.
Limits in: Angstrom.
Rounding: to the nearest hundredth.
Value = 1.05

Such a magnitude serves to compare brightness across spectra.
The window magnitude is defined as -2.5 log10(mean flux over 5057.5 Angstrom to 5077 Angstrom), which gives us -2.66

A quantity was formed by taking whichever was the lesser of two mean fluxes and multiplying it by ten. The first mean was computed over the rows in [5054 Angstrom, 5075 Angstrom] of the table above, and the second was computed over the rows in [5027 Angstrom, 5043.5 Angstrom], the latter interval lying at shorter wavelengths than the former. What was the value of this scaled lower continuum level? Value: 112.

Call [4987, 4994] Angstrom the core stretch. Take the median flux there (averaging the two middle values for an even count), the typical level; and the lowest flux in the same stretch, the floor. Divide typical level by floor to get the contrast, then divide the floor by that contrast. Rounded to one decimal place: 10.8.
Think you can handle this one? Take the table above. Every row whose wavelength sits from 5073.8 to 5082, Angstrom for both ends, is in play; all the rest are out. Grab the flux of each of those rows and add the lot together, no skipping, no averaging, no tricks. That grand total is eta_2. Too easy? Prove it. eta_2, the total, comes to 79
